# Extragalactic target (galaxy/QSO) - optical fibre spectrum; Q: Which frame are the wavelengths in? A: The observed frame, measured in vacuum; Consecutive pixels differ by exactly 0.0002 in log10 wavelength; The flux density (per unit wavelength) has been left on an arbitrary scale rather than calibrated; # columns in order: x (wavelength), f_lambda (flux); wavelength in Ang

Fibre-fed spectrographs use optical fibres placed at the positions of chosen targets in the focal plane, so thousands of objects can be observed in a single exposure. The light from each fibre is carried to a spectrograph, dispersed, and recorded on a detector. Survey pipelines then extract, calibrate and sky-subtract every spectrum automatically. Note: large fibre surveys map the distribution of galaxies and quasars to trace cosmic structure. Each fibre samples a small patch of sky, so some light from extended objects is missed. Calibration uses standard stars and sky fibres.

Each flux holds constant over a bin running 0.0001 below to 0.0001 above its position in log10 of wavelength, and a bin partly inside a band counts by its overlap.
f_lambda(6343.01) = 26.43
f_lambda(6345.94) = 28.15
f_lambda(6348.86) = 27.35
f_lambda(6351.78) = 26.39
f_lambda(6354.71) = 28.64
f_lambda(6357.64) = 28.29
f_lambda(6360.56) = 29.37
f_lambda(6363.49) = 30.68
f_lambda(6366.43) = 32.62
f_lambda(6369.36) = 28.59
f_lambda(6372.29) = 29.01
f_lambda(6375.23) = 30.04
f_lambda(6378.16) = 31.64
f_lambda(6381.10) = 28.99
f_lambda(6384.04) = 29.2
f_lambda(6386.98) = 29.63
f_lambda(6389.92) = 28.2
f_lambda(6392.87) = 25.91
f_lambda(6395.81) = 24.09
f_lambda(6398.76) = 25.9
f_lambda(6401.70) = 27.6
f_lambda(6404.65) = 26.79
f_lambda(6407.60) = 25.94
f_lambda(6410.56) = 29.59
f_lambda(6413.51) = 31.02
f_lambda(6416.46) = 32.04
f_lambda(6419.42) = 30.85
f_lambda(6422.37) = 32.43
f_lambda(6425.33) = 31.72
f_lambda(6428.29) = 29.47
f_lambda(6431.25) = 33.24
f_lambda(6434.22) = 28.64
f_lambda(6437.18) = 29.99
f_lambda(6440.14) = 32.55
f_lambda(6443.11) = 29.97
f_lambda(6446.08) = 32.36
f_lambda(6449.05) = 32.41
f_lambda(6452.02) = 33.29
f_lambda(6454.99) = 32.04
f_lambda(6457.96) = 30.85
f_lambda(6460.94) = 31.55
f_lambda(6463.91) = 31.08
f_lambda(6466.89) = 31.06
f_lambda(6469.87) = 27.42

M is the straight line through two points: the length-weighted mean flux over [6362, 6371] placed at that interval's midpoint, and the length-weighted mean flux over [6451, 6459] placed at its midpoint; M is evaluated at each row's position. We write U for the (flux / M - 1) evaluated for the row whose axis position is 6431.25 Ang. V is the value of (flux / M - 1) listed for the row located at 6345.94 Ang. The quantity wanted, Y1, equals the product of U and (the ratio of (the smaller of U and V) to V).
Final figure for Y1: 0.05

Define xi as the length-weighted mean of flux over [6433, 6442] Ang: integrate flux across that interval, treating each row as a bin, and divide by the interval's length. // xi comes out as 30.4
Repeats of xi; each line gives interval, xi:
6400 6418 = 28.8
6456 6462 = 31.2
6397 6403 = 26.6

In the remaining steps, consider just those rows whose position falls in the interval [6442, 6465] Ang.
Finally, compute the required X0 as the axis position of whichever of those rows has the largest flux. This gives 6452.02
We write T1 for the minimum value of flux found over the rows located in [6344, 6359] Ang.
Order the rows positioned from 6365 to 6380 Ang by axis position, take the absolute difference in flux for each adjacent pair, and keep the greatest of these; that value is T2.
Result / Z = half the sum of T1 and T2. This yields 15.2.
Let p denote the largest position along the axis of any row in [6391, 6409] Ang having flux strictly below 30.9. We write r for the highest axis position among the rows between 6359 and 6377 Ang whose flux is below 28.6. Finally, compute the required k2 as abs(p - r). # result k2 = 38.2 Ang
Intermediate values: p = 6407.60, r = 6369.36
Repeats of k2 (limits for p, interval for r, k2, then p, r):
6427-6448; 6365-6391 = 53.2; 6443.11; 6389.92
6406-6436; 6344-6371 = 64.9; 6434.22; 6369.36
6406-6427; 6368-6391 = 29.5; 6419.42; 6389.92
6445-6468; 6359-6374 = 88.6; 6457.96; 6369.36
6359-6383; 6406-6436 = 26.5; 6381.10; 6407.60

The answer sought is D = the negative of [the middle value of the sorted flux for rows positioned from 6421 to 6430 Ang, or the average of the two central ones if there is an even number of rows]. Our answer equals -31.7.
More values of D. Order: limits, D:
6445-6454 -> -32.4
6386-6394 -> -28.2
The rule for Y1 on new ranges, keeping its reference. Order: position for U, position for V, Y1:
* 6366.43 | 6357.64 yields 0.07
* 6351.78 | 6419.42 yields -0.85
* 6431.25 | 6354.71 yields 0.05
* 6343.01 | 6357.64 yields -0.22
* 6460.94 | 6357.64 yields -0.02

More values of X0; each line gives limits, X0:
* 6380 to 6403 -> 6386.98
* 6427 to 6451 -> 6431.25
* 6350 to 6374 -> 6366.43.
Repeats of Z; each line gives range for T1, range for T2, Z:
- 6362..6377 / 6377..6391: 15.6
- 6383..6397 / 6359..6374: 14.1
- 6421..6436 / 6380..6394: 15.5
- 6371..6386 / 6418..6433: 16.4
